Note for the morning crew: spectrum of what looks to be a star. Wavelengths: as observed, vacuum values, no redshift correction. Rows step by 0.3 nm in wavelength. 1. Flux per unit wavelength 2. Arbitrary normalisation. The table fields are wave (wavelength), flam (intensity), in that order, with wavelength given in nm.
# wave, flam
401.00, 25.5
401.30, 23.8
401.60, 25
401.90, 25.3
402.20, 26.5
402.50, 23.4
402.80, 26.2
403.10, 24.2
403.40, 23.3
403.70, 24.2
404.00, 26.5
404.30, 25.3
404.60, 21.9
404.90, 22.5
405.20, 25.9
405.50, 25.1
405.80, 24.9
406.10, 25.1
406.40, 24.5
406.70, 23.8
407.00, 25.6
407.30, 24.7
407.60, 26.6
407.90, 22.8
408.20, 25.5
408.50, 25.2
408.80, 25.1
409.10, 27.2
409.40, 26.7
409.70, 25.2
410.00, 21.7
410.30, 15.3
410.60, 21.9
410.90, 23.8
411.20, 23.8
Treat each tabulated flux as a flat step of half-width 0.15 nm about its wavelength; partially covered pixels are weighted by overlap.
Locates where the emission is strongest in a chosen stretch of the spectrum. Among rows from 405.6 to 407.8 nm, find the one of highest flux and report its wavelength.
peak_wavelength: 407.60 nm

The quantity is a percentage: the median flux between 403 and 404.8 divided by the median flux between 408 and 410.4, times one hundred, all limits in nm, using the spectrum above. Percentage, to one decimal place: 96.0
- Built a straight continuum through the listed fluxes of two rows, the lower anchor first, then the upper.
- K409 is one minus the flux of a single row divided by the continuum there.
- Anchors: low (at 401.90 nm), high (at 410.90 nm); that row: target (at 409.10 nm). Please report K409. -0.13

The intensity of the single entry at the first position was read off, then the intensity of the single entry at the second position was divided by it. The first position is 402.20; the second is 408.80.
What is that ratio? 0.947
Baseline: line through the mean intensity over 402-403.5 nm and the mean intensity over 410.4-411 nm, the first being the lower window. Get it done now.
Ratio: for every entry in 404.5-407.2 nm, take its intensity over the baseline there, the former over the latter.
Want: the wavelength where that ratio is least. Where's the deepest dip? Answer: 404.60 nm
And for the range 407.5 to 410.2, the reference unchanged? 410.00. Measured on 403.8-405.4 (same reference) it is 404.60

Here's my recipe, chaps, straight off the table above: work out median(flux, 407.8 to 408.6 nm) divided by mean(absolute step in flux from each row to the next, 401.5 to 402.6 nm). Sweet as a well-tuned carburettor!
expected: 16.4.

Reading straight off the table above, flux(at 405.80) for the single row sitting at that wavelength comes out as 24.9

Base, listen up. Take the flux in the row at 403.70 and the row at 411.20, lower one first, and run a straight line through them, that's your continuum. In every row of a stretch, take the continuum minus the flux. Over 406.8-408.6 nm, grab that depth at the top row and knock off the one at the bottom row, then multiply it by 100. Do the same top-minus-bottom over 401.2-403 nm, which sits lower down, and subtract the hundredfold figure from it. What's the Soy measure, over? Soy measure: -34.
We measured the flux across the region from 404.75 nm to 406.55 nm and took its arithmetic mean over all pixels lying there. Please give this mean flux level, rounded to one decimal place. 24.7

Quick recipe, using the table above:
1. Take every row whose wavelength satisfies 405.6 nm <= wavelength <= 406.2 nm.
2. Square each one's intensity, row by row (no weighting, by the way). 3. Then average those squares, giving 625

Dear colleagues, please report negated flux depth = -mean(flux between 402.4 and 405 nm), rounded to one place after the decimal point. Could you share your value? -24.2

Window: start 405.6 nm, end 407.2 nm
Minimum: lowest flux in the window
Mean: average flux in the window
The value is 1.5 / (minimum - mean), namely -1.5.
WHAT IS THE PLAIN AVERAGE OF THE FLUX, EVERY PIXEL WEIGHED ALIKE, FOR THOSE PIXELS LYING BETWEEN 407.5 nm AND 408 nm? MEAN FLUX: 24.7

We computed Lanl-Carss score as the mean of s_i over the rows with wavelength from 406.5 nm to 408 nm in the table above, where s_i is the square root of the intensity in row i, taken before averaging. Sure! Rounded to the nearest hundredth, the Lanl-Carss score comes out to 4.97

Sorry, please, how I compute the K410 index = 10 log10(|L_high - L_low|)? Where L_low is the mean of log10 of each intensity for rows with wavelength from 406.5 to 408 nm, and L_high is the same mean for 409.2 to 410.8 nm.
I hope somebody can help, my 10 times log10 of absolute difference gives -13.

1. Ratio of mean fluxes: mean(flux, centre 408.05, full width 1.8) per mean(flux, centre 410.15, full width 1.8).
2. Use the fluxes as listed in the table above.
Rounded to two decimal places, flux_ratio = 1.11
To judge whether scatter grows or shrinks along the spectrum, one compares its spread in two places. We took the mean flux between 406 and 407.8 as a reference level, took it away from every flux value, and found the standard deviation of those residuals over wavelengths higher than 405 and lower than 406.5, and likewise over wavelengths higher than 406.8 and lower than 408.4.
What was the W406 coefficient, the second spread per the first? 2.8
